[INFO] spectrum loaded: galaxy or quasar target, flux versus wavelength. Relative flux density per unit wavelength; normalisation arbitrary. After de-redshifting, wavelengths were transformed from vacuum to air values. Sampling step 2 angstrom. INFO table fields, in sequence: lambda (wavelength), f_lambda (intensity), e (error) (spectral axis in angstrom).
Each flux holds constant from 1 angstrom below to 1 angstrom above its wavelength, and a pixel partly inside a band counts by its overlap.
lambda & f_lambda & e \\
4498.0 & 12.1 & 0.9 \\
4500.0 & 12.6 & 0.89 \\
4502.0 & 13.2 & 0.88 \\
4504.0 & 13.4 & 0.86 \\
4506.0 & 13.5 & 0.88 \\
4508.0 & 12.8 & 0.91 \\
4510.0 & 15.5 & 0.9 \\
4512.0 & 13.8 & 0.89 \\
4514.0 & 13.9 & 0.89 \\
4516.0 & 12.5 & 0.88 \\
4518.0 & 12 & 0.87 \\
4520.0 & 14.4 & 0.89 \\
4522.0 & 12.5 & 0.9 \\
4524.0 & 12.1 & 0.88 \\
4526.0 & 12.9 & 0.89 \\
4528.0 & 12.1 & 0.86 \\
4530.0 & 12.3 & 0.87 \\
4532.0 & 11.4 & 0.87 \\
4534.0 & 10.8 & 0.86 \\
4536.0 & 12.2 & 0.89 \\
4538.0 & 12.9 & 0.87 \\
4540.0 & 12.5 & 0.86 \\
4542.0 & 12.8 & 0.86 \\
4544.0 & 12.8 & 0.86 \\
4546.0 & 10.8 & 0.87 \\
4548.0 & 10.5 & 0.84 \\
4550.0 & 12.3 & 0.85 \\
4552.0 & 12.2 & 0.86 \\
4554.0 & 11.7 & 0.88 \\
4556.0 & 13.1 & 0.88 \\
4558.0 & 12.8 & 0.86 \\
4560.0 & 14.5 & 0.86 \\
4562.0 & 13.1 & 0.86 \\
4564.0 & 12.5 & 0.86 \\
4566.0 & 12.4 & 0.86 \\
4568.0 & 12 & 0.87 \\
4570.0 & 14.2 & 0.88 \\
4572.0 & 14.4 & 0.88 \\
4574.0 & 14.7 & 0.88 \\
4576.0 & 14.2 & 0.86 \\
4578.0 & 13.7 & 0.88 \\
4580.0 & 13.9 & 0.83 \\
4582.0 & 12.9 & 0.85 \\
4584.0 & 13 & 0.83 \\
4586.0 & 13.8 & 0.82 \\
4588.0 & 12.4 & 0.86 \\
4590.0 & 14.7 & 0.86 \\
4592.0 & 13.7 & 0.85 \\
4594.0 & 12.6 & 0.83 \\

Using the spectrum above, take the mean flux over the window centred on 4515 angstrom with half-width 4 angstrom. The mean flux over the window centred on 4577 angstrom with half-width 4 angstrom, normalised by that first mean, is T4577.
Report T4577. 1.082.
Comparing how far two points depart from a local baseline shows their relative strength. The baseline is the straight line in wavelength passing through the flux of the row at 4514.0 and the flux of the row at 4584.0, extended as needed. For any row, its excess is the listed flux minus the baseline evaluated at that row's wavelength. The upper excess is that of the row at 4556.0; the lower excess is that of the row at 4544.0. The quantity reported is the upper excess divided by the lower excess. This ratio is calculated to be 0.36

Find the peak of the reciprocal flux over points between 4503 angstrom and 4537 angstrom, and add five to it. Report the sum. 5.093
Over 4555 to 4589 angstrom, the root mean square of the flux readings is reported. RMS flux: 13.4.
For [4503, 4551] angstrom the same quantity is 12.7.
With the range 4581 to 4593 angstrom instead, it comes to 13.4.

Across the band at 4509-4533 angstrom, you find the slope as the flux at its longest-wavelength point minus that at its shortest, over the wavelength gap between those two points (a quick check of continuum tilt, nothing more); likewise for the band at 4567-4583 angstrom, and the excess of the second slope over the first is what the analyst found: 0.25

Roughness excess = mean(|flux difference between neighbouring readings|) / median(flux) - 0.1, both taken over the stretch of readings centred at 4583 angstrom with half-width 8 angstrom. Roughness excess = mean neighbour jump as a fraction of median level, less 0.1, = -0.035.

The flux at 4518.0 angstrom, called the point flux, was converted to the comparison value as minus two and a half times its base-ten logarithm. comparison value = -2.70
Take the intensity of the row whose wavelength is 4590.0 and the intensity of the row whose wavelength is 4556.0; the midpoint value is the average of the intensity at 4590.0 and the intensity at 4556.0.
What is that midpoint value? 13.9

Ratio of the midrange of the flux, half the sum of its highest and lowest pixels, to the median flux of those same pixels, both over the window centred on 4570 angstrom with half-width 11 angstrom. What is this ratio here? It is 0.96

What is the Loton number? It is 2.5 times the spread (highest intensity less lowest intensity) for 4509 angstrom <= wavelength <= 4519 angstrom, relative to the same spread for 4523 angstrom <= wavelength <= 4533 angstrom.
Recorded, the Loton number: 6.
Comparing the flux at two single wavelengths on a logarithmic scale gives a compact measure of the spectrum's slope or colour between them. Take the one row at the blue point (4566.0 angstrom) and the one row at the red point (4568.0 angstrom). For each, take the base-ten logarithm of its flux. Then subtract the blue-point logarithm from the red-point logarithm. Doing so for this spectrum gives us -0.01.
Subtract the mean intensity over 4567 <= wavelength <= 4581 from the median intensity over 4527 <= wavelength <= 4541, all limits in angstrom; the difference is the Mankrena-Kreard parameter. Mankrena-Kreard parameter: -1.7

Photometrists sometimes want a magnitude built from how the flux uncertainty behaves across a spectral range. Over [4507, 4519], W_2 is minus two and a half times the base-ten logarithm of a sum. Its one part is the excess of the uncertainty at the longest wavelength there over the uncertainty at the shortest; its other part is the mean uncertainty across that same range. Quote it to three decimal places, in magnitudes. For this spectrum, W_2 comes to 0.176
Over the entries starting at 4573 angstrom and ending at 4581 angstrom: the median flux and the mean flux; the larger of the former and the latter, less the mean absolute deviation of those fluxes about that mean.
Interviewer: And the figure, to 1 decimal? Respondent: 13.8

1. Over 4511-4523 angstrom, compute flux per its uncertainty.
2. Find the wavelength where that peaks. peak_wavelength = 4520.0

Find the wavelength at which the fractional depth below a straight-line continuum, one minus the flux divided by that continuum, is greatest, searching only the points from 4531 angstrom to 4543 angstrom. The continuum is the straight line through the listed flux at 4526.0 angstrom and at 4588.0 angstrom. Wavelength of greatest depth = 4534.0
